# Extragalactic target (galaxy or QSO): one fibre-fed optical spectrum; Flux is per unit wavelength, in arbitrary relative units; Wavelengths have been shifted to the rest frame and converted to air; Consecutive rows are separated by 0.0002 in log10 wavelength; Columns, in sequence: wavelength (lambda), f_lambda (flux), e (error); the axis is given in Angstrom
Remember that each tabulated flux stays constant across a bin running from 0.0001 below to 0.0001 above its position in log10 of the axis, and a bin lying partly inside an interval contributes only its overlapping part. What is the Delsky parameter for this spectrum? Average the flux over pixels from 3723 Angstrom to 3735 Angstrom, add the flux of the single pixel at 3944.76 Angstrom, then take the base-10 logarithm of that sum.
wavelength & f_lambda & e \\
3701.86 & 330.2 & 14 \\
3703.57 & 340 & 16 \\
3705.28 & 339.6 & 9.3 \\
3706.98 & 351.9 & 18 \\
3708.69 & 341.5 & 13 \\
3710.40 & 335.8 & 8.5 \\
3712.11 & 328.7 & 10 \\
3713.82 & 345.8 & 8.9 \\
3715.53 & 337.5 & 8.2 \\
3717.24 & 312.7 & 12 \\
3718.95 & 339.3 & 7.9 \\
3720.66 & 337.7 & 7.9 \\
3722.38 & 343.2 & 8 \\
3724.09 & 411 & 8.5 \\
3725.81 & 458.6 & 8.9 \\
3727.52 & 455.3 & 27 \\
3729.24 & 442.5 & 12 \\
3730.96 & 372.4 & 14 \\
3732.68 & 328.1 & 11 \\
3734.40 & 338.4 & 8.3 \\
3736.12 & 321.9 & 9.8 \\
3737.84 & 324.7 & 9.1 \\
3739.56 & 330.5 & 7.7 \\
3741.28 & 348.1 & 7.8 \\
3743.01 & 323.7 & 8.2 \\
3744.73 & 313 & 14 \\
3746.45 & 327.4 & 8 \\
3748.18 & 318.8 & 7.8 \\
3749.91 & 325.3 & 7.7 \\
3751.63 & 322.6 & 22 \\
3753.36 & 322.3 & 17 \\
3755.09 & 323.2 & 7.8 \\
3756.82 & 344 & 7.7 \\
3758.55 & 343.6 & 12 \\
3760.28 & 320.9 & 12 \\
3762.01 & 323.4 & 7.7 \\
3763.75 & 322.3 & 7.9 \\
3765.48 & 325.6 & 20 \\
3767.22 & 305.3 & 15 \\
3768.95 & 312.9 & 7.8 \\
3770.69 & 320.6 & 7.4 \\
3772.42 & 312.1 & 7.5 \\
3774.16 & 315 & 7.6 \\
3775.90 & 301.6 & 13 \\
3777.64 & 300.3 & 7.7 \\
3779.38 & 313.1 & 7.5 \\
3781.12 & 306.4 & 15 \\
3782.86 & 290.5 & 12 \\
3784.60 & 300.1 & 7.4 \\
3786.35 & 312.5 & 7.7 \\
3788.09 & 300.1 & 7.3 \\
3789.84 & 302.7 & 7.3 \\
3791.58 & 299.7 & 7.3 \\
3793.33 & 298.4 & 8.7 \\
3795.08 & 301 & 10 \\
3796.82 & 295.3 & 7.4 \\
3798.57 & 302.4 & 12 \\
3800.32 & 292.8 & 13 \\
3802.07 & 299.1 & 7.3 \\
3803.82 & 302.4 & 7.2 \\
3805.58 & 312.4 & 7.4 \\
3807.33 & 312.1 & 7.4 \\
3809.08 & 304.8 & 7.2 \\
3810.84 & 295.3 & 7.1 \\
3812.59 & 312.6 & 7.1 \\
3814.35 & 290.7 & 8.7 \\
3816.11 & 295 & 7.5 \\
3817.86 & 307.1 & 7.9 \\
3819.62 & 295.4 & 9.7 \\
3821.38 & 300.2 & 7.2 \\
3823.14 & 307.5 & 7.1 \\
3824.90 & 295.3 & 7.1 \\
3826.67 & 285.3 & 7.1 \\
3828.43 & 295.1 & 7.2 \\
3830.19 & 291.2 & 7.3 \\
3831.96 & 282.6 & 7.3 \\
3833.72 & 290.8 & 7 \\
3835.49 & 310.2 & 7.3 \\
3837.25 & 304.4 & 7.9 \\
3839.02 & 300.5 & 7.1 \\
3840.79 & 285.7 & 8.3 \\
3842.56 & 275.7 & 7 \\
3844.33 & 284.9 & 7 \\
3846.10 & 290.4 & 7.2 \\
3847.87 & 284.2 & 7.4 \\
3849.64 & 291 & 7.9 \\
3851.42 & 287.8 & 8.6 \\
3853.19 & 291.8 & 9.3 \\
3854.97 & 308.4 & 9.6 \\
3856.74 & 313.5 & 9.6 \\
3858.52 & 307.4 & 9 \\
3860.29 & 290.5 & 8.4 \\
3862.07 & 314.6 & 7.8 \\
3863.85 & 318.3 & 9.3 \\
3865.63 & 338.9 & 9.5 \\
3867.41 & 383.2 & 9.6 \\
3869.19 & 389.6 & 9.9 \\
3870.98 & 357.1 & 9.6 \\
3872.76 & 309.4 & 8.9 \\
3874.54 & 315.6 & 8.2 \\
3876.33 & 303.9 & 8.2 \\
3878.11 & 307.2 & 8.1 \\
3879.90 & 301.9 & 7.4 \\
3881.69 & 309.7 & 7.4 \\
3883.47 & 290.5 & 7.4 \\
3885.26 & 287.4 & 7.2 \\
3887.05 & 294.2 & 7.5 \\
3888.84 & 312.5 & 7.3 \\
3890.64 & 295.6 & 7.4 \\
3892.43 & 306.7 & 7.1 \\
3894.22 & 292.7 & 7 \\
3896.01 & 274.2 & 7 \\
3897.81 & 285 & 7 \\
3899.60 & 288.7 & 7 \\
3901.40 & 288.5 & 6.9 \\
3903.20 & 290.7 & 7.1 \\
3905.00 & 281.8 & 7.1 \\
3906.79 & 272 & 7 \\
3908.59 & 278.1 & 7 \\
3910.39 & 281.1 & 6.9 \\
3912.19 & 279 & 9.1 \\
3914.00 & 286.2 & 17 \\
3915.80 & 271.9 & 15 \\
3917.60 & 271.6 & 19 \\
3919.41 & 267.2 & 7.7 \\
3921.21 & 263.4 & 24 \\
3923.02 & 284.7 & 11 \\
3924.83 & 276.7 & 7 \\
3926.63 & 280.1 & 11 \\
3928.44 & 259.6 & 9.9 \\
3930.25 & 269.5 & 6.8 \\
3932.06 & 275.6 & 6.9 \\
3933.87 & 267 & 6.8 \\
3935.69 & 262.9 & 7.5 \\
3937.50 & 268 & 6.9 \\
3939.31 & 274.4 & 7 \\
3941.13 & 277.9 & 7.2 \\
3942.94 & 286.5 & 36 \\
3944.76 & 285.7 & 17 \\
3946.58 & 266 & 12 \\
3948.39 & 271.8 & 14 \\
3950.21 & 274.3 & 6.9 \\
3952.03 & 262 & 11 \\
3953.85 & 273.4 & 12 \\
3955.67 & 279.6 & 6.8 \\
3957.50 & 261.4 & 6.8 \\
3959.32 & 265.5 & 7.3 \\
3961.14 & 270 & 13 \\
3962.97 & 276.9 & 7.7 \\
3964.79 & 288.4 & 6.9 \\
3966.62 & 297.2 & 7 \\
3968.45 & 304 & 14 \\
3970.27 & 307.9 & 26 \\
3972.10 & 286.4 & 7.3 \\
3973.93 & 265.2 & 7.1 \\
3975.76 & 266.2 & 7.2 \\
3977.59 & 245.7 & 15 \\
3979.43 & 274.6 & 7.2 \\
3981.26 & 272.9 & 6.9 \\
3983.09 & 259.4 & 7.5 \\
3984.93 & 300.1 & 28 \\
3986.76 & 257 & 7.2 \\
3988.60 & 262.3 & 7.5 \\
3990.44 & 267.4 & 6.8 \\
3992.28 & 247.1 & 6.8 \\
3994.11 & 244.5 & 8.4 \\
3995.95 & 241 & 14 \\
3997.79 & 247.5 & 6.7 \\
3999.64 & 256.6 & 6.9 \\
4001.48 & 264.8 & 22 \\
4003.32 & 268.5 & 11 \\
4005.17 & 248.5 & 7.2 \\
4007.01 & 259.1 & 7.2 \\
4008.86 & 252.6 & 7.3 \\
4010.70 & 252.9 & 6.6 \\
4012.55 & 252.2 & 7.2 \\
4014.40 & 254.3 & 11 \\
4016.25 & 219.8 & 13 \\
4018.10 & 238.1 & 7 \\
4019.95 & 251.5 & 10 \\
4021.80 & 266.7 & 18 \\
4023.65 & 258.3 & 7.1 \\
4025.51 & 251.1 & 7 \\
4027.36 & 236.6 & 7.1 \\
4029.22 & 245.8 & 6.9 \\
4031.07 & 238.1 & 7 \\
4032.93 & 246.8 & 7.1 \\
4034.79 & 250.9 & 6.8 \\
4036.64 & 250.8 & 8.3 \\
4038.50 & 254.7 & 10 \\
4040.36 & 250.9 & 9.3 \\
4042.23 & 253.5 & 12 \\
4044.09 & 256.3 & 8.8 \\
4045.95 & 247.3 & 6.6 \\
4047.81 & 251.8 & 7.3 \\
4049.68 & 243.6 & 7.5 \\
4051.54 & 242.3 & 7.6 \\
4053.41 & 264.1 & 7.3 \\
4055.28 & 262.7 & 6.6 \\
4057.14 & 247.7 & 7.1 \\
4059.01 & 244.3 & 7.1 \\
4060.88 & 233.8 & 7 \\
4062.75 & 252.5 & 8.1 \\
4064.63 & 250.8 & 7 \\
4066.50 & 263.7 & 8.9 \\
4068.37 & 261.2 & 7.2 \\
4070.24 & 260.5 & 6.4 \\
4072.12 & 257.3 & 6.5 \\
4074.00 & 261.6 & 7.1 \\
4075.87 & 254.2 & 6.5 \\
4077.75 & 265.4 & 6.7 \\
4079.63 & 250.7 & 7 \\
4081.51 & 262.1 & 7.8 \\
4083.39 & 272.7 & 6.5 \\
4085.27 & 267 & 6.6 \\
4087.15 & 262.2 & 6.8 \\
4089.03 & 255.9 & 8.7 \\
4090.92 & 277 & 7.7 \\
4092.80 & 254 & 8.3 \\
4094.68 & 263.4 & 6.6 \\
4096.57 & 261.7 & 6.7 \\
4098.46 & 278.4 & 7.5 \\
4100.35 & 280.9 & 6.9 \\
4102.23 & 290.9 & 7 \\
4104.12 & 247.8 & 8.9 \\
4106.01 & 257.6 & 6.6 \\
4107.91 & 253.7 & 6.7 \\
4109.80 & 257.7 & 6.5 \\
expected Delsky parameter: 2.84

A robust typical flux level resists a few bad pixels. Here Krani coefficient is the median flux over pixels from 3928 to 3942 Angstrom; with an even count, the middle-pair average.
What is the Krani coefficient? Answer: 269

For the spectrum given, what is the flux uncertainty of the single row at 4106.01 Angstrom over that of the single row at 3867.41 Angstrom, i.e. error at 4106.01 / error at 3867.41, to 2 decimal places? 0.69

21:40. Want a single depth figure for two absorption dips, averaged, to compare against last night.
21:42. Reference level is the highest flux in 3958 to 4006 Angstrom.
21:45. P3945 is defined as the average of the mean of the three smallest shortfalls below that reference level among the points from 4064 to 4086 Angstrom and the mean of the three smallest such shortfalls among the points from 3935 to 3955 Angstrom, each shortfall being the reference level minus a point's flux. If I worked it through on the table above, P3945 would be 32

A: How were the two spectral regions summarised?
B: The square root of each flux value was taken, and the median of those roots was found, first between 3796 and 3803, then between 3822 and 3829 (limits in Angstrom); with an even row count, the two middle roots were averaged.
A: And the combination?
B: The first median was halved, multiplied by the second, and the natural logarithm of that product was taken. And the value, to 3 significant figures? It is 5.00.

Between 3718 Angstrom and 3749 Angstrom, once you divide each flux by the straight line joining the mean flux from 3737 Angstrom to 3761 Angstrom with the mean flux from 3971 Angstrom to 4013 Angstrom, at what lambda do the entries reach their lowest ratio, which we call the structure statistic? 3744.73 Angstrom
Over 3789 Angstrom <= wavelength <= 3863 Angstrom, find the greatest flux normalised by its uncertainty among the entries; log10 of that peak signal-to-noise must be 1.64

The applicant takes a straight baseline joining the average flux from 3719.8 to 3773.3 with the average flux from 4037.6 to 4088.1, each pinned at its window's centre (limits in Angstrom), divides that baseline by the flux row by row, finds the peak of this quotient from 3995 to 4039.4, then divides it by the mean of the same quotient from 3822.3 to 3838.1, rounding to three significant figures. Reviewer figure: 1.13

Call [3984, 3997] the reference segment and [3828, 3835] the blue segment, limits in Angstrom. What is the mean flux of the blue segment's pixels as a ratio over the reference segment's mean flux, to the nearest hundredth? 1.12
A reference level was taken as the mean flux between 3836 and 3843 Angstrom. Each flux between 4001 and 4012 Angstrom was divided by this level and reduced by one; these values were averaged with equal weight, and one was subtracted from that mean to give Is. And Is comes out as -1.12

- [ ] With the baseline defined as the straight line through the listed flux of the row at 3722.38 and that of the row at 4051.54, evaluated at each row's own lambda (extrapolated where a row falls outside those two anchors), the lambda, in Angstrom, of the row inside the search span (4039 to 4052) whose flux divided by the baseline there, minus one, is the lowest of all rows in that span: 4051.54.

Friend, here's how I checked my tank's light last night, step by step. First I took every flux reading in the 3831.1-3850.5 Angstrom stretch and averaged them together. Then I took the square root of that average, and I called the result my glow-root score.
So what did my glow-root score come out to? 17.1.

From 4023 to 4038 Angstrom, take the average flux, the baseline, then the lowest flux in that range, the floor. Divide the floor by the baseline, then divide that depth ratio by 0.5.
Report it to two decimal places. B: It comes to 1.91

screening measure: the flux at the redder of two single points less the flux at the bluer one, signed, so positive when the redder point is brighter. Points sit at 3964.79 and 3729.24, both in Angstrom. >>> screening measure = -154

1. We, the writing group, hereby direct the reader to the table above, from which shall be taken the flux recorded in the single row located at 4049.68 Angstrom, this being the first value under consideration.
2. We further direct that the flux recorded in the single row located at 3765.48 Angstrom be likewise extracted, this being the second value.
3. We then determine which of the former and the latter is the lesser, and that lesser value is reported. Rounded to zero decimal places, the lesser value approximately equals 244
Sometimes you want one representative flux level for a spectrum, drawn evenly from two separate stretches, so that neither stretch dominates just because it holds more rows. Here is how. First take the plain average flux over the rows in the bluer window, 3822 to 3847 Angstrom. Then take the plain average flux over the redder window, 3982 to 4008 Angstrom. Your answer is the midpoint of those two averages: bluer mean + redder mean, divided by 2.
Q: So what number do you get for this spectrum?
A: 276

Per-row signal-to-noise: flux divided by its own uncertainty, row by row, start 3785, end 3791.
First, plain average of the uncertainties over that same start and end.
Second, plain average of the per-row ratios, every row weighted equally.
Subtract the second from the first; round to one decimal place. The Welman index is -33.6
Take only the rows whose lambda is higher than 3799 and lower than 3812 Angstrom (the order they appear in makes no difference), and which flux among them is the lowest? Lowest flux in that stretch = 292.8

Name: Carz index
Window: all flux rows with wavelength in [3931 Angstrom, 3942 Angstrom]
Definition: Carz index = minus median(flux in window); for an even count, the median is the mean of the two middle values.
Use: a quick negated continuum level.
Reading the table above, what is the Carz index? -271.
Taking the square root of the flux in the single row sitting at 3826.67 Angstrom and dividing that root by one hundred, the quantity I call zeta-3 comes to 0.169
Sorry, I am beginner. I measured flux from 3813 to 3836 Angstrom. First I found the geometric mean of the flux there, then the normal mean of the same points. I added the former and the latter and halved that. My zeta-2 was 296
